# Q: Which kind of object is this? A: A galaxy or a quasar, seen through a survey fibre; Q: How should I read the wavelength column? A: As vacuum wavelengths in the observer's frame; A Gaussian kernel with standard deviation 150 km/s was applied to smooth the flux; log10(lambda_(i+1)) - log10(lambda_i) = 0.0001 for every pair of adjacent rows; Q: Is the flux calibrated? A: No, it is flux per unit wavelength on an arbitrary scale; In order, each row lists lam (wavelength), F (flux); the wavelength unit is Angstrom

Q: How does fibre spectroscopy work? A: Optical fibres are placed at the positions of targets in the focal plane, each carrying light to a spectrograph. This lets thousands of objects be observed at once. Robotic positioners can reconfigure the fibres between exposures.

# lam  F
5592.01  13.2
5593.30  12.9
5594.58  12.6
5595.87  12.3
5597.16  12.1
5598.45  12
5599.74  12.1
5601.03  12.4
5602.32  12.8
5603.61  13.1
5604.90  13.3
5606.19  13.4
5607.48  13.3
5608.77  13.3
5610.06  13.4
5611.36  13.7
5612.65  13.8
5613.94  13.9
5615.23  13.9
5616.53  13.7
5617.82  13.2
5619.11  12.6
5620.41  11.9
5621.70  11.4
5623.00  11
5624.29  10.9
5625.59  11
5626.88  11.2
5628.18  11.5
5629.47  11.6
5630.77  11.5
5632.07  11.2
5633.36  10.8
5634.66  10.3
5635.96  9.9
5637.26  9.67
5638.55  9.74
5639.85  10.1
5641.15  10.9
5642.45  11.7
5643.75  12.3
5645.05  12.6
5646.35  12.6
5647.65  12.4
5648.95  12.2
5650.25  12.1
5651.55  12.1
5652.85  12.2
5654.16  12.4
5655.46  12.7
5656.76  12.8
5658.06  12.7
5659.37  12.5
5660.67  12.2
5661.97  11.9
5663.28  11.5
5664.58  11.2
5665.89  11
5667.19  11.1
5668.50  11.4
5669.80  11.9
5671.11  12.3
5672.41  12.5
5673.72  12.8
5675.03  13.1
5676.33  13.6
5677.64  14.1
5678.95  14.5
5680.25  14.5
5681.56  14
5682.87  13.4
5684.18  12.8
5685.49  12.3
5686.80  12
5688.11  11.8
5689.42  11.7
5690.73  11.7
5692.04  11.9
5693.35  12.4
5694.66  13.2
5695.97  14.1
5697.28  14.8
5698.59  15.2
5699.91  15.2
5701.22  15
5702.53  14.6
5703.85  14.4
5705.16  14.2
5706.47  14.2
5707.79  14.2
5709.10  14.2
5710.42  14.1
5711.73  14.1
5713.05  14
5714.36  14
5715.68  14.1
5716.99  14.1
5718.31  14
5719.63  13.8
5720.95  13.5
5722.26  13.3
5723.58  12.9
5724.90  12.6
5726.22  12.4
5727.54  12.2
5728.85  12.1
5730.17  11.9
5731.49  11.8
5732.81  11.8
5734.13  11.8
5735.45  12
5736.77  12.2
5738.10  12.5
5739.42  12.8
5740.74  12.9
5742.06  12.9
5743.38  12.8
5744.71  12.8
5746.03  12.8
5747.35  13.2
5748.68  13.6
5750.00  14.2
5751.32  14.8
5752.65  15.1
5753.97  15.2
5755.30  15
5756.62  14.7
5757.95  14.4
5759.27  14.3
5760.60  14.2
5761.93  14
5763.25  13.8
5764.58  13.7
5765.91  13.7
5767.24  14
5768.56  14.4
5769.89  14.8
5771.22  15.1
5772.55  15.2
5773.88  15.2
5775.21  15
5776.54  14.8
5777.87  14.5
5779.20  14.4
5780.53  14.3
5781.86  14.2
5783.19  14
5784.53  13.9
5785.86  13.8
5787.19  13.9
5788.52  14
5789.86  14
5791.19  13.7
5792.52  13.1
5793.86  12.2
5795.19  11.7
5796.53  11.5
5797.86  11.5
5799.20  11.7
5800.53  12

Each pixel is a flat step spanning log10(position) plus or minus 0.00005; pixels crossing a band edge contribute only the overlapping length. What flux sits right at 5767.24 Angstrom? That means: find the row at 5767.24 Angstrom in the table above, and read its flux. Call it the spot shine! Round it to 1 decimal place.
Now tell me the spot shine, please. 14.0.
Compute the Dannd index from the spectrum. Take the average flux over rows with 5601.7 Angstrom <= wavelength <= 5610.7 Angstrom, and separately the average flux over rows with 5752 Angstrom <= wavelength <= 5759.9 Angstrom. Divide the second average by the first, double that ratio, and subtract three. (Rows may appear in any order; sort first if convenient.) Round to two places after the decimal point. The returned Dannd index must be -0.76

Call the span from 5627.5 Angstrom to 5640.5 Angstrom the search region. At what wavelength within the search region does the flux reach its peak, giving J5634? 5629.47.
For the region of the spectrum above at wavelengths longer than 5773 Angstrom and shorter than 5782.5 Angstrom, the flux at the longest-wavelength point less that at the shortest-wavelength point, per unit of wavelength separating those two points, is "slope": -0.13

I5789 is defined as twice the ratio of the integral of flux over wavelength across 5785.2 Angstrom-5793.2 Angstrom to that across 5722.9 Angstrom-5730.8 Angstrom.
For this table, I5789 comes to 2.25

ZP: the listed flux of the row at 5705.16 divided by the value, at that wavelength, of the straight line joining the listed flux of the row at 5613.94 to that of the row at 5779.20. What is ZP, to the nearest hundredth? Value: 1.00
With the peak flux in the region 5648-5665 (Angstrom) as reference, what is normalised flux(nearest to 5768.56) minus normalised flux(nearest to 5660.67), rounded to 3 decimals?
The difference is 0.172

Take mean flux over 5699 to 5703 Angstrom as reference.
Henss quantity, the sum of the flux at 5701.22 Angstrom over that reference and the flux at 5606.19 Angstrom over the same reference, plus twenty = 21.9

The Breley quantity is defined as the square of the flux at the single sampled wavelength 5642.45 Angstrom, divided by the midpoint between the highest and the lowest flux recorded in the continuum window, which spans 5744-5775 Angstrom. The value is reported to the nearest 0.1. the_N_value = 9.8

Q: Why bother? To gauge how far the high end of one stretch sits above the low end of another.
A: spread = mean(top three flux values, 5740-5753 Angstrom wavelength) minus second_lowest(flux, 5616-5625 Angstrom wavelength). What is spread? 3.7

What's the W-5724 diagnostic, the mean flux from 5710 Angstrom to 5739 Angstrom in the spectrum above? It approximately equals 13.0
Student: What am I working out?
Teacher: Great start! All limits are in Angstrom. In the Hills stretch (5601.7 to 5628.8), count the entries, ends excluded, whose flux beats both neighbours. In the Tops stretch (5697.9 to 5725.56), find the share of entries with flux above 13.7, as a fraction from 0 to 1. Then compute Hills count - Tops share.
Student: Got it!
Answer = 0.19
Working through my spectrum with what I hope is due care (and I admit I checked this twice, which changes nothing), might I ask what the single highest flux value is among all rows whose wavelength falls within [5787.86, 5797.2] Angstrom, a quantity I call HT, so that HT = 14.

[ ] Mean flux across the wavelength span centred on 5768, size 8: 14.3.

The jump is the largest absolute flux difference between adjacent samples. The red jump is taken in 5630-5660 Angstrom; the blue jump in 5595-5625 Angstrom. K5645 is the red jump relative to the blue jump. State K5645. 1.1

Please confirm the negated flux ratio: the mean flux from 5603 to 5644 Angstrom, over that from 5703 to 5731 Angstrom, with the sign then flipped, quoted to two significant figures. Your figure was -0.88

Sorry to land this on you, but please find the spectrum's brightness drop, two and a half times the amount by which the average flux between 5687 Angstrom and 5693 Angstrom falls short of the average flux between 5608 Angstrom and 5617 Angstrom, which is 5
